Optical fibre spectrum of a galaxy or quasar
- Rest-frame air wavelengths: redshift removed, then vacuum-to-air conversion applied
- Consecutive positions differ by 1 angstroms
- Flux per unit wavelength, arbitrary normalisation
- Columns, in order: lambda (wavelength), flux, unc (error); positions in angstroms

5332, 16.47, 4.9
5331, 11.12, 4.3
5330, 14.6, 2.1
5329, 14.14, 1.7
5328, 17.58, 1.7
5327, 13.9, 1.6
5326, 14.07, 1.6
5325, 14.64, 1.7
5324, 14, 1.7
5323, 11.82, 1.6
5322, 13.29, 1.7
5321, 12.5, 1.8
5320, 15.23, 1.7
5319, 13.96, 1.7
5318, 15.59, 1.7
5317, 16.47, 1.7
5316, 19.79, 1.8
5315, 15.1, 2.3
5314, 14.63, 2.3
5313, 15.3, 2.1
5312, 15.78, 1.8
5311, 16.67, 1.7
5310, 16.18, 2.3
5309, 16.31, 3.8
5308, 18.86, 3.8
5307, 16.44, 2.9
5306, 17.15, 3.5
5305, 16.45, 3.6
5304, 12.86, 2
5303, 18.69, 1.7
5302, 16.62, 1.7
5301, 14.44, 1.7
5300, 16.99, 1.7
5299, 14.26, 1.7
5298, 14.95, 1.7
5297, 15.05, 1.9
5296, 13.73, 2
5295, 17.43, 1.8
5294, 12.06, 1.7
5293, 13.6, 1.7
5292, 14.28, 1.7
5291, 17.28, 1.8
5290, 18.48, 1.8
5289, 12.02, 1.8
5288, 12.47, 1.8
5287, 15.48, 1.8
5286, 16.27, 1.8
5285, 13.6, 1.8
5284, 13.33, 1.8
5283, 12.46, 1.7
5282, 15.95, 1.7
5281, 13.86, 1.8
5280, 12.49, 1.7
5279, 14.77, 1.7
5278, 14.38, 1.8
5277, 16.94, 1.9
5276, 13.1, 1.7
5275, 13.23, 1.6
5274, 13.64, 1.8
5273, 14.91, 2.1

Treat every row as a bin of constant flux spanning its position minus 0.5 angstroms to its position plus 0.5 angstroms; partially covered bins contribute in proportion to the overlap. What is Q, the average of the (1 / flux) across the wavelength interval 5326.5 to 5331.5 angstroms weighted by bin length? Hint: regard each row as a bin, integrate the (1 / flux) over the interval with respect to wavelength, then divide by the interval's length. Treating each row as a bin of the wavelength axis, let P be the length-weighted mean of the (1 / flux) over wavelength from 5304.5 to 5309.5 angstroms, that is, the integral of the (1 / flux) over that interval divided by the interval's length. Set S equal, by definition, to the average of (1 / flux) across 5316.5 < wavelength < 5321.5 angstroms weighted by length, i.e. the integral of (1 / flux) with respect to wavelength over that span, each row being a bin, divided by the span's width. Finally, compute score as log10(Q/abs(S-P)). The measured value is 0.87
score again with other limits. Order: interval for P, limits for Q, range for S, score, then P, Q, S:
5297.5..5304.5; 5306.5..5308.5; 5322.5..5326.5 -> 0.82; 0.0652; 0.0569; 0.074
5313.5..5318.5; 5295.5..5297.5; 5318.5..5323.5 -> 0.71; 0.0620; 0.0696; 0.075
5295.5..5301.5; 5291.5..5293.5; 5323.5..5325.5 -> 1.46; 0.0674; 0.0718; 0.070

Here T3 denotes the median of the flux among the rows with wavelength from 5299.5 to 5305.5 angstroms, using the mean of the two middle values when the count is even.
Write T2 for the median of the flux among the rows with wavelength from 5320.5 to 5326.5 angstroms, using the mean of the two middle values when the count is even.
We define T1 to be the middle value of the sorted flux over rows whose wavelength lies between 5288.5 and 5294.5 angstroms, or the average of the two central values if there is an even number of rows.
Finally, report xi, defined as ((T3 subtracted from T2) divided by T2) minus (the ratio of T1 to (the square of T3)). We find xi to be -0.26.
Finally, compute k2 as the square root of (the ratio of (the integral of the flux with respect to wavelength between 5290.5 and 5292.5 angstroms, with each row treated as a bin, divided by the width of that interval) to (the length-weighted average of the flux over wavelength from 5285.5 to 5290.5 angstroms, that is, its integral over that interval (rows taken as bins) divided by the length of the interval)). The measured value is 1.03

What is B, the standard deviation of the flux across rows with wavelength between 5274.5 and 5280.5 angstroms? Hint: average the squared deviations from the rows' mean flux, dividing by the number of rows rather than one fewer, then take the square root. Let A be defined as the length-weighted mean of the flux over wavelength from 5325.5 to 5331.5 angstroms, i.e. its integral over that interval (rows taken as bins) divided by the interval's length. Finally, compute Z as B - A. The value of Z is -12.8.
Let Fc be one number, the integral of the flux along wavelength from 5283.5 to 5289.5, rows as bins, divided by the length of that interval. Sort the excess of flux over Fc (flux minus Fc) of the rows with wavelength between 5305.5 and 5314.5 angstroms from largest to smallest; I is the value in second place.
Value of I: 3.29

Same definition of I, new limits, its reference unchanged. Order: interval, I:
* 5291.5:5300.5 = 3.13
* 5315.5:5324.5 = 2.61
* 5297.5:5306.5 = 3.29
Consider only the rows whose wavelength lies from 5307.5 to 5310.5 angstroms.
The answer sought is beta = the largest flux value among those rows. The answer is 18.86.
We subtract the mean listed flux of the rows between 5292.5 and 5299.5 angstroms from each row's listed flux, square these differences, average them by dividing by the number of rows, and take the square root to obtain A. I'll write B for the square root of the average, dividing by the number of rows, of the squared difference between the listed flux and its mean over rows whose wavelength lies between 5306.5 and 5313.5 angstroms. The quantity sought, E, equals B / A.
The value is 0.7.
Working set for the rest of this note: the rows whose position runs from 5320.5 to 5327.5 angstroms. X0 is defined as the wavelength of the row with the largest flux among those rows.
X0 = 5325 angstroms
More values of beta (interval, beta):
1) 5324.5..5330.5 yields 17.58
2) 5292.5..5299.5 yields 17.43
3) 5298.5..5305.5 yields 18.69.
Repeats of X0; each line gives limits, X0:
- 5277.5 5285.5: 5282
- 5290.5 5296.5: 5295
